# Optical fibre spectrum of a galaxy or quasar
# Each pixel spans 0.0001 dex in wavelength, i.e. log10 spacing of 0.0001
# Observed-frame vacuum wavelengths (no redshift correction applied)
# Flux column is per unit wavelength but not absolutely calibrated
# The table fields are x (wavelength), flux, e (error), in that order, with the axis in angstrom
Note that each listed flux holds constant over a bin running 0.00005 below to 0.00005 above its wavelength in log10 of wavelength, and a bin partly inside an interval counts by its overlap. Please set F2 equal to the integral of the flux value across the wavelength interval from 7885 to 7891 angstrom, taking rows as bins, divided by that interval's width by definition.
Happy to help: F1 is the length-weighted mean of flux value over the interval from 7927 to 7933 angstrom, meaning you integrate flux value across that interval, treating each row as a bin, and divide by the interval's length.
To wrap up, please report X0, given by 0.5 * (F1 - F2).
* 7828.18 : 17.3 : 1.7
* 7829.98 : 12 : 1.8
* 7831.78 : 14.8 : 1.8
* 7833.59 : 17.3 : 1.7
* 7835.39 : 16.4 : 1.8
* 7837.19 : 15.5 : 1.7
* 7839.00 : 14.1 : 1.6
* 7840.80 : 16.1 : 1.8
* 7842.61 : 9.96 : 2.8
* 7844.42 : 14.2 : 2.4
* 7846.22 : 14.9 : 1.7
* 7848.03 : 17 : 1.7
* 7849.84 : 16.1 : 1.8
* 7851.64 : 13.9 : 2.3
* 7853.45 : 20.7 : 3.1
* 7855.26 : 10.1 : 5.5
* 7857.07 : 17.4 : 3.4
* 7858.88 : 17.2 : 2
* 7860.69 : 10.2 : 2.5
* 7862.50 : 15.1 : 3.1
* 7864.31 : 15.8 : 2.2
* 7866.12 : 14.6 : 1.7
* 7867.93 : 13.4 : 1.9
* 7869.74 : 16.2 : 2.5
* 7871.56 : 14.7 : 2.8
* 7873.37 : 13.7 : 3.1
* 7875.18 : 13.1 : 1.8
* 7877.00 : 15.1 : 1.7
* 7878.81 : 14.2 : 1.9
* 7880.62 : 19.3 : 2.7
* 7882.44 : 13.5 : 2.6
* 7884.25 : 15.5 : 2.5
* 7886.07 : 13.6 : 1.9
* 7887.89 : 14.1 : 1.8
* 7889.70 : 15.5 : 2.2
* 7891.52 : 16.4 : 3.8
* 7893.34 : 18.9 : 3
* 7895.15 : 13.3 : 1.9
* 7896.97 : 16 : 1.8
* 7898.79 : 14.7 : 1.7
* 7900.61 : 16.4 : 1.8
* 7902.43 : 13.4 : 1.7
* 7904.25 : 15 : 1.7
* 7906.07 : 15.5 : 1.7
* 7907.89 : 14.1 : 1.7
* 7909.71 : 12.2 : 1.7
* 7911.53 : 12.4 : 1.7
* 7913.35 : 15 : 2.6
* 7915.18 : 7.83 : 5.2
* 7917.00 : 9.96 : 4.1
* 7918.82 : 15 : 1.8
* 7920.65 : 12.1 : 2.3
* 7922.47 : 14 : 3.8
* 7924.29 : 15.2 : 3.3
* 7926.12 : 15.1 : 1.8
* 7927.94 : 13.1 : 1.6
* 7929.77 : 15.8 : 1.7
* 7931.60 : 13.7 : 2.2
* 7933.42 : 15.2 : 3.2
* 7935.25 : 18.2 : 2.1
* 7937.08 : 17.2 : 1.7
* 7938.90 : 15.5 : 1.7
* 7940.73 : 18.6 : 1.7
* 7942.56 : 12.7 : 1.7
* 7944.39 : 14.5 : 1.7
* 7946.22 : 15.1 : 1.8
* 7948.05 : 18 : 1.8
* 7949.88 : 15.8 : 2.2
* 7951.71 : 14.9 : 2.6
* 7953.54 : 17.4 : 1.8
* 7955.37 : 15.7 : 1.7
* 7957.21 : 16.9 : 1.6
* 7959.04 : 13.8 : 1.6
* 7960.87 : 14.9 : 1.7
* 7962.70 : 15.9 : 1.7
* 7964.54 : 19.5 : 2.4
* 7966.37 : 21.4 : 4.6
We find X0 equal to -0.1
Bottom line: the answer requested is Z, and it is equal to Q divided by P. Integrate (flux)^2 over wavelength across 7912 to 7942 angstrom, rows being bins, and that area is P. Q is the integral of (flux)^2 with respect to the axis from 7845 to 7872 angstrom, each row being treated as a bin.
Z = 1.0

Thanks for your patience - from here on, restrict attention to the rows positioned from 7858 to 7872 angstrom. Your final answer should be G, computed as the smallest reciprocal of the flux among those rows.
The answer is 0.0581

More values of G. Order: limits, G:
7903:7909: 0.0645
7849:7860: 0.0483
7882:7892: 0.0610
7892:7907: 0.0529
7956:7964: 0.0592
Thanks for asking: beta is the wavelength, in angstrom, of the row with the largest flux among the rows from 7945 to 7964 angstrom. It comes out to 7948.05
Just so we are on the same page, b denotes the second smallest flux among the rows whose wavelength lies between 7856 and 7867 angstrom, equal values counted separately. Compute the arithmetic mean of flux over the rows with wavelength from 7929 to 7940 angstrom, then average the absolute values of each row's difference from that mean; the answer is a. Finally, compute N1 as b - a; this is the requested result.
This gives 13.4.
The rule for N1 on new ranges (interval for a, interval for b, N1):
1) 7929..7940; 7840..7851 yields 13.0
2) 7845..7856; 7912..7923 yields 7.5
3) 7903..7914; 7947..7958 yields 14.5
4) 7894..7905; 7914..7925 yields 9.0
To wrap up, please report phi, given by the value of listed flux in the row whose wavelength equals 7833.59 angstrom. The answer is 17.3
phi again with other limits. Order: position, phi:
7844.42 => 14.2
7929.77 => 15.8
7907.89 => 14.1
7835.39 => 16.4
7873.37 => 13.7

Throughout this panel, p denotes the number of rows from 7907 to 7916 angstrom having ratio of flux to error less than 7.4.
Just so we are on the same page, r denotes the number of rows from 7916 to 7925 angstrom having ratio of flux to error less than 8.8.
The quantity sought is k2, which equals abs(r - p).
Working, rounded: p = 4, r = 5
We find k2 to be 1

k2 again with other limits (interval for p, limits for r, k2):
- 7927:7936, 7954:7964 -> 0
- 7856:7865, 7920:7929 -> 1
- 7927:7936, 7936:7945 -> 0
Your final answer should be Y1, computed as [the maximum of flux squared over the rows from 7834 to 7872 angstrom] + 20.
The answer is 448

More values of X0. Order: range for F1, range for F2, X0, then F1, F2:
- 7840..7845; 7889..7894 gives -1.8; 13.3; 16.9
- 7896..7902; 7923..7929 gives 0.5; 15.5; 14.5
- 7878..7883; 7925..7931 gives 0.6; 15.8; 14.6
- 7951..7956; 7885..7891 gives 0.8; 16.1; 14.5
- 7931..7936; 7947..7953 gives -0.3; 15.8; 16.3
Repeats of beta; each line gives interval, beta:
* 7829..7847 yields 7833.59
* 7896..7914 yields 7900.61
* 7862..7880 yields 7869.74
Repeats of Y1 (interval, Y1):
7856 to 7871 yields 323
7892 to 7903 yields 377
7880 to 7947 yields 392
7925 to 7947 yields 366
